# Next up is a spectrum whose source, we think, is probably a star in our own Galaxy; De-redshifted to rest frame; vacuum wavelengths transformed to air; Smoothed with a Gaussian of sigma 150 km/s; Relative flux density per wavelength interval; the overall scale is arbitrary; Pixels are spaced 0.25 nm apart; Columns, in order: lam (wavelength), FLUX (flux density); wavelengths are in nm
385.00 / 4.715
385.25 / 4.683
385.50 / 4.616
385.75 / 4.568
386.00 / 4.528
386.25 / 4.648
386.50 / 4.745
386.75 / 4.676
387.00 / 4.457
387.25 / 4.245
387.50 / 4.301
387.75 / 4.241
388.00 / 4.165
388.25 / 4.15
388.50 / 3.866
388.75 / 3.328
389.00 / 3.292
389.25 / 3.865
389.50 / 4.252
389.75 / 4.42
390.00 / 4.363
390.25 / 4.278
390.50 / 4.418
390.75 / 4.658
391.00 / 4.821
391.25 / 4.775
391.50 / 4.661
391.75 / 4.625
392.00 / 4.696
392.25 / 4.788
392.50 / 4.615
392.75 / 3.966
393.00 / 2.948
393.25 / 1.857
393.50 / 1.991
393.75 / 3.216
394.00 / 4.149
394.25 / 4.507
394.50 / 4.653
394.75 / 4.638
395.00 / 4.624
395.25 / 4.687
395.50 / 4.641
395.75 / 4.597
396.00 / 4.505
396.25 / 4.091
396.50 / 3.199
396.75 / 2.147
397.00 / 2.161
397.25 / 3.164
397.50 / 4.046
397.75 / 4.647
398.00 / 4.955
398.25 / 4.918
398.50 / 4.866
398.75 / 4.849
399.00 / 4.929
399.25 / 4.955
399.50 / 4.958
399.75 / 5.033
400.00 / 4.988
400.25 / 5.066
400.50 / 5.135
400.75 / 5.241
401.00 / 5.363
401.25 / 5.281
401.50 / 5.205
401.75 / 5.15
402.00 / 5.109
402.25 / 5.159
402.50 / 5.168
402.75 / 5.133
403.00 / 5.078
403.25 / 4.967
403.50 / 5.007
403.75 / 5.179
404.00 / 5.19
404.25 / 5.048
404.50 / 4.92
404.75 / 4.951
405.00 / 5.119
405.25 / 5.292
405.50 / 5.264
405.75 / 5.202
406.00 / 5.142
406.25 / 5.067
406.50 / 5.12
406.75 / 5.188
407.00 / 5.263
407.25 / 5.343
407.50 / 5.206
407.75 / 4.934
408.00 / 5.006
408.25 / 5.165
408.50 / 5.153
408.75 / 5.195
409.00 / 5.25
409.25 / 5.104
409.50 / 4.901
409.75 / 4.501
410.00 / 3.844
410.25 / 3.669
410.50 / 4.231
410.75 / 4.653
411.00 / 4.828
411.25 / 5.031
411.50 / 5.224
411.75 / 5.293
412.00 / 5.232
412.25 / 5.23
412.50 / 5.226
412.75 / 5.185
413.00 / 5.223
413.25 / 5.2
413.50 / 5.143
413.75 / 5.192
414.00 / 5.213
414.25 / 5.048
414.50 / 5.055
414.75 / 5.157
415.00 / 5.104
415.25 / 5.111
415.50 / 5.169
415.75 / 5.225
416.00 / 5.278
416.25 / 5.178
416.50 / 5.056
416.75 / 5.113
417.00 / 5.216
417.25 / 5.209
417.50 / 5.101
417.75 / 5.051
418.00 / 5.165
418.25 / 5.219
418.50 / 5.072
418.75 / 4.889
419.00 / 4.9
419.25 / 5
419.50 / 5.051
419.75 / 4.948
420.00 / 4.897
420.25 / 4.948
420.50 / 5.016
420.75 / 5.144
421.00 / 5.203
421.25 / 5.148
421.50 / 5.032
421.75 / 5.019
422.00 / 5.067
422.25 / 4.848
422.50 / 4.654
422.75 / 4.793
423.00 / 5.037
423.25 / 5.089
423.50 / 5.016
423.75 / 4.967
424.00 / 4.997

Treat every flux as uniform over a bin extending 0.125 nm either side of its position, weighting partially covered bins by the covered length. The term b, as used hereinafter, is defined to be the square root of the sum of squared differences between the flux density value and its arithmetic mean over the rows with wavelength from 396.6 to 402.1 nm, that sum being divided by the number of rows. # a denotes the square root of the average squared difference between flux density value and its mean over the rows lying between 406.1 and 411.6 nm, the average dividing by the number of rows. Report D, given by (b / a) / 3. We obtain 0.7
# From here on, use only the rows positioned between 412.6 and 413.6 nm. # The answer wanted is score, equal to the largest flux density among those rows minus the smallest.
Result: 0.1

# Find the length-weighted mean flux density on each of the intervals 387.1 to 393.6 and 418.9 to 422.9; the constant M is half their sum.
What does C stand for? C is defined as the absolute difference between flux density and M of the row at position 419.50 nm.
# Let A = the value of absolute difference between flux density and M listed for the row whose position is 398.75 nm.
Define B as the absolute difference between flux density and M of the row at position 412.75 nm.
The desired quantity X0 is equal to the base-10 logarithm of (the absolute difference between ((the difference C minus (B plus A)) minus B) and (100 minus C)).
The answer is 2.00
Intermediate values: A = 0.3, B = 0.66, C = 0.5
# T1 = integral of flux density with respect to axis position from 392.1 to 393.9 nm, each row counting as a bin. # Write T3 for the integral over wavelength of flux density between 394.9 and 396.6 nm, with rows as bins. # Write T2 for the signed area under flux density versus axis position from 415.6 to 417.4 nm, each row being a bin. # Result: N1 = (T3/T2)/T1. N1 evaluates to 0.131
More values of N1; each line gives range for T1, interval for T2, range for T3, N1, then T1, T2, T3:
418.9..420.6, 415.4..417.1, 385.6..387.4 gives 0.110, 8.4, 8.8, 8.2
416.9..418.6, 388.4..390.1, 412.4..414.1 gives 0.152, 8.8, 6.6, 8.8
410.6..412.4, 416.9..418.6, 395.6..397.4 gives 0.078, 9.1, 8.8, 6.2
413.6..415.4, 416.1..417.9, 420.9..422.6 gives 0.100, 9.2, 9.2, 8.5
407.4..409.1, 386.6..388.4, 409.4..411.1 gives 0.109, 8.7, 7.8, 7.4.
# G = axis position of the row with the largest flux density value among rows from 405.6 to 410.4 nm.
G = 407.25 nm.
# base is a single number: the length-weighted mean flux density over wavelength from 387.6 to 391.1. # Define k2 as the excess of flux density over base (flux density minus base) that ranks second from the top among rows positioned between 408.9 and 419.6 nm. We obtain 1.1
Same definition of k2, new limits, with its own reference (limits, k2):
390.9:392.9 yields 0.6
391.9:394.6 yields 0.5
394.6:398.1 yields 0.5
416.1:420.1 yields 1.1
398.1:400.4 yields 0.9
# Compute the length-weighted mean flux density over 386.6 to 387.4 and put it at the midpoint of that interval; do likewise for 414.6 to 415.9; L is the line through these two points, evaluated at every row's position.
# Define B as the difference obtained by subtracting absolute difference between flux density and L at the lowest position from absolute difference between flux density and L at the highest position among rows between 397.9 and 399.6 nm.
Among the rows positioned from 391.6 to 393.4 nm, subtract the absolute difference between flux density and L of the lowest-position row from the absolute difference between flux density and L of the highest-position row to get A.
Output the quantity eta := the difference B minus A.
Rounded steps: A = 2.71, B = -0.03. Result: -2.7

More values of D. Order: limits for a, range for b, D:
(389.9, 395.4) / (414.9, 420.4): 0.0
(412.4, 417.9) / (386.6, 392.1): 2.0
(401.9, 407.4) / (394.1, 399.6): 2.6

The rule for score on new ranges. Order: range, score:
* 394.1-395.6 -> 0.2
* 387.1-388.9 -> 1.0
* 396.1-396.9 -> 1.9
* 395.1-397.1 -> 2.5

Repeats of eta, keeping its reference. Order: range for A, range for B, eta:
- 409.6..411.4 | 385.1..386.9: 0.4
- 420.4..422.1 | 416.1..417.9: 0.2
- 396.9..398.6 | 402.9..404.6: 2.2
